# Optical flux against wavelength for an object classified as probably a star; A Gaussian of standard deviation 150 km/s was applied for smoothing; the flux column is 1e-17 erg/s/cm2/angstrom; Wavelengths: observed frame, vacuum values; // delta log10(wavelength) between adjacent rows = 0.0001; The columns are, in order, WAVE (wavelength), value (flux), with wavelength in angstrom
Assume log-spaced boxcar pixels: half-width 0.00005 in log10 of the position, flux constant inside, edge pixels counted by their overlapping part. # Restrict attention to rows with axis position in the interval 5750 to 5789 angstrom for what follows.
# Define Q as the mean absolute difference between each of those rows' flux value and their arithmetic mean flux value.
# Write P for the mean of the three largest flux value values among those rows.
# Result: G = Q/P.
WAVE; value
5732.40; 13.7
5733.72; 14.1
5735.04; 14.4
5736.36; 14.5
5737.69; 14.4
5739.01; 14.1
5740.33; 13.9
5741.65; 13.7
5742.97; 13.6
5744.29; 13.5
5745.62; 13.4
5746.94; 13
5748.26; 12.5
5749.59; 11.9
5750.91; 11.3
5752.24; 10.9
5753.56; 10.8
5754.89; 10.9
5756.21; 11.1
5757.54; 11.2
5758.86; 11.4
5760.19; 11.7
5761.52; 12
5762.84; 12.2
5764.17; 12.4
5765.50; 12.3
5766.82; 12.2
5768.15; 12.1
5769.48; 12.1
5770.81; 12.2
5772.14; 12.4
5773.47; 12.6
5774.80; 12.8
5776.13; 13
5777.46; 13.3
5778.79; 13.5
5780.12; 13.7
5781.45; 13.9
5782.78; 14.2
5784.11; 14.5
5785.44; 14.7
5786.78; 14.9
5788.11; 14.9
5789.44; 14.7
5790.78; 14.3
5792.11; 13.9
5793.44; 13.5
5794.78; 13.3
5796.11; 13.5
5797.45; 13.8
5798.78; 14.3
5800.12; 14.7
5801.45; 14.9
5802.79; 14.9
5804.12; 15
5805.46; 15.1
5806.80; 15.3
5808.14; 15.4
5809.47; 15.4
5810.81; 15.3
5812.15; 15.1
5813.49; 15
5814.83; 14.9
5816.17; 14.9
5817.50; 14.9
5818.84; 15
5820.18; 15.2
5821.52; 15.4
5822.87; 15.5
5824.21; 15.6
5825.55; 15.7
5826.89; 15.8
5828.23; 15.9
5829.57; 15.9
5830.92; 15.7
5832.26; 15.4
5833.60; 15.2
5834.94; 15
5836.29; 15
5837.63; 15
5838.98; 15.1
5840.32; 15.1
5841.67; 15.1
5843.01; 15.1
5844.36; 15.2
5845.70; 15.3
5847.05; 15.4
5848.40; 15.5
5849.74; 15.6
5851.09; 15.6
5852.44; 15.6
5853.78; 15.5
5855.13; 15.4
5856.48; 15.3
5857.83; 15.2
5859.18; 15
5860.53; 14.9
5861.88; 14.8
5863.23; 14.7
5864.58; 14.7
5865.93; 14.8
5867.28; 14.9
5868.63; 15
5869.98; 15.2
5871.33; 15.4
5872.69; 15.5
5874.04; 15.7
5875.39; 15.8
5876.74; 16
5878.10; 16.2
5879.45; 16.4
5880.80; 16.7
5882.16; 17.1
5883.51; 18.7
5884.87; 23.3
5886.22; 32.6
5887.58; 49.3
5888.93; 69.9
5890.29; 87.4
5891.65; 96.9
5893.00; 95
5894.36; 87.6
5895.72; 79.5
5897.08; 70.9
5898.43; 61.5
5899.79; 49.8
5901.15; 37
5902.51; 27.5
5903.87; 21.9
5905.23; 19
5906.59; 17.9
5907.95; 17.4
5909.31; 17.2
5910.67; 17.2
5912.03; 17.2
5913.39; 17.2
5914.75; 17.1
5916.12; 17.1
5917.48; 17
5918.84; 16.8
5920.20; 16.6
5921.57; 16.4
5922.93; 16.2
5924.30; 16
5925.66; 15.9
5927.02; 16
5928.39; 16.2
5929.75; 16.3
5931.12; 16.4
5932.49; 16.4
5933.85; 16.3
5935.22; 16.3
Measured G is 0.07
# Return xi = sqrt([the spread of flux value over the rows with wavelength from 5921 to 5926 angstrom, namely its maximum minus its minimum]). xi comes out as 0.7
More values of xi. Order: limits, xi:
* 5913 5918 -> 0.4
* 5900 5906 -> 4.2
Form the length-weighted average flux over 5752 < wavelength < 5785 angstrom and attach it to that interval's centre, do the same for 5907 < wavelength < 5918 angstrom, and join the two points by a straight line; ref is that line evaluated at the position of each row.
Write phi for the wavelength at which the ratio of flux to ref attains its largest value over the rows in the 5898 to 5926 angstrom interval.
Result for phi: 5898.43 angstrom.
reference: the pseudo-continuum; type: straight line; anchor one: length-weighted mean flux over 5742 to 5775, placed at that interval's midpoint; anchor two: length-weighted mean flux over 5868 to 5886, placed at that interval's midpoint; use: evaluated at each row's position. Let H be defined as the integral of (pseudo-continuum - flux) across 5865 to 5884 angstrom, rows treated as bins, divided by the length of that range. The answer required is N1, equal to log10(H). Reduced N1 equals 0.0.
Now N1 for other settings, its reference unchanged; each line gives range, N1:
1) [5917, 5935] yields 0.5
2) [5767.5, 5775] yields -0.5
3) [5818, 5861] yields -0.8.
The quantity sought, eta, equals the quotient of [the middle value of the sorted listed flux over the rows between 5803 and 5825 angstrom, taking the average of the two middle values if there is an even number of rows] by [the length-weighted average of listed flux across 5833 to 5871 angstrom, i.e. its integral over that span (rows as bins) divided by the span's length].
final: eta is 1.0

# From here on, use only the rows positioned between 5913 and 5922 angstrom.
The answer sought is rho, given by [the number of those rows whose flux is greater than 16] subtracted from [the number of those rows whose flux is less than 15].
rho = -7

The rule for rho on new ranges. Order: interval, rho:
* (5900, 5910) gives -7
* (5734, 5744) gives 7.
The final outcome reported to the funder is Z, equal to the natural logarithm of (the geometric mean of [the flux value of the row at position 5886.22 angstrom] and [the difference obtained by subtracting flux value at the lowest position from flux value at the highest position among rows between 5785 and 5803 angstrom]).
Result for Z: 0.9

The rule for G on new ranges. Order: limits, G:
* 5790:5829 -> 0.03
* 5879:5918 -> 0.26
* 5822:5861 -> 0.02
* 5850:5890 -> 0.13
